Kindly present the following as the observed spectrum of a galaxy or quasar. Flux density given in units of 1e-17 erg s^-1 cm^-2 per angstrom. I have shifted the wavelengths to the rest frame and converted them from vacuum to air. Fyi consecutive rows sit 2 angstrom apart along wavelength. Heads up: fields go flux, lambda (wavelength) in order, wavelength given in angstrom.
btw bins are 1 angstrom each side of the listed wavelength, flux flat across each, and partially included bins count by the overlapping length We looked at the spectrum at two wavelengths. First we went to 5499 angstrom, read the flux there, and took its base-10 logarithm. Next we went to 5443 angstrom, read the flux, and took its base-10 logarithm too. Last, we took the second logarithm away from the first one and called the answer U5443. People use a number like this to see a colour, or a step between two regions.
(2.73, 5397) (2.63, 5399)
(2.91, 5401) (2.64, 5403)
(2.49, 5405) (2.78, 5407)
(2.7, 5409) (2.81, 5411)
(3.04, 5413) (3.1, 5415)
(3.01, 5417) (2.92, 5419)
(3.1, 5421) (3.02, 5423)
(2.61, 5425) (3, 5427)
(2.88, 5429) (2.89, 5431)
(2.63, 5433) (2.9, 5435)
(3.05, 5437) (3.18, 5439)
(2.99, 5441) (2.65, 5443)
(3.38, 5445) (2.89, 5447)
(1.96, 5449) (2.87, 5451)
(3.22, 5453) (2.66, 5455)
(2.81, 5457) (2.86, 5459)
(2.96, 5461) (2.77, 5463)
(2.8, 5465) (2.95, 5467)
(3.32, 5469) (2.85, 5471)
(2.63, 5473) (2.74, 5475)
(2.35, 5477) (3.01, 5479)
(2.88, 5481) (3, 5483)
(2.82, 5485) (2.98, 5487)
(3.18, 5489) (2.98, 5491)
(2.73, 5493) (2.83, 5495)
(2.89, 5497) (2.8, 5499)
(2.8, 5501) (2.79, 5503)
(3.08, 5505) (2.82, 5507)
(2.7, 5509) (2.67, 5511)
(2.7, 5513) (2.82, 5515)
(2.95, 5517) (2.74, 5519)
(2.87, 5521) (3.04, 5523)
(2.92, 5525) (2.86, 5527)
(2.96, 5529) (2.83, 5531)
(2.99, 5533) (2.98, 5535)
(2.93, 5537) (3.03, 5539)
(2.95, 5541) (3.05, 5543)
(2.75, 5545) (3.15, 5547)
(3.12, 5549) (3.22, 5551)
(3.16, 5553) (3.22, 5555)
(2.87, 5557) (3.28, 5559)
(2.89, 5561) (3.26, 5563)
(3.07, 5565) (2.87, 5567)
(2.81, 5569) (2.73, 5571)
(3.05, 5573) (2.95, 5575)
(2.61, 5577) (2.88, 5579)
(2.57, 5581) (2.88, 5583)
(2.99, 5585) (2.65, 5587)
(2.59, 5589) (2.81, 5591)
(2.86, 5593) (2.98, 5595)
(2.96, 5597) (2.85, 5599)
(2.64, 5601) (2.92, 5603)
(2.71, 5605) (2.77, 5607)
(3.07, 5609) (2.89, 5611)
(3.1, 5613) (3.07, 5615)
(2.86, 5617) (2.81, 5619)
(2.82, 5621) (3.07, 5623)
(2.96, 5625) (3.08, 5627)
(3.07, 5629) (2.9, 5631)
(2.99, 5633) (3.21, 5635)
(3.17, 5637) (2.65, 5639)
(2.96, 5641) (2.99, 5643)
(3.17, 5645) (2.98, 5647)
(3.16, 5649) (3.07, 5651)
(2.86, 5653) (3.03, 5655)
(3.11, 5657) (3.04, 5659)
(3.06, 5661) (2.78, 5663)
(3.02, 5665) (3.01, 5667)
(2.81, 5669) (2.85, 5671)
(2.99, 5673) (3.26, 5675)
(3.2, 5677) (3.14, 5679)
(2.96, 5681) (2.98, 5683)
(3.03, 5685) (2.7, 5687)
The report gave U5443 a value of 0.02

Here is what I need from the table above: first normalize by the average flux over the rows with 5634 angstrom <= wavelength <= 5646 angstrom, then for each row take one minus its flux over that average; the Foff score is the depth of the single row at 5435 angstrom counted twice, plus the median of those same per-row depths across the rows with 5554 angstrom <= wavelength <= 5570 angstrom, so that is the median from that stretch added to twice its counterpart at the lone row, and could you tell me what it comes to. 0.10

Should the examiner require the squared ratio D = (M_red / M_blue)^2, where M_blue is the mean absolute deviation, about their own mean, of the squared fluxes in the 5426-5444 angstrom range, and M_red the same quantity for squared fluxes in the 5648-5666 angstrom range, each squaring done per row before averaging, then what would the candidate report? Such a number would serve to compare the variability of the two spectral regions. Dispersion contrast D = 0.45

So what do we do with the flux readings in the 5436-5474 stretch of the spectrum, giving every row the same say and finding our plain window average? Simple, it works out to 2.88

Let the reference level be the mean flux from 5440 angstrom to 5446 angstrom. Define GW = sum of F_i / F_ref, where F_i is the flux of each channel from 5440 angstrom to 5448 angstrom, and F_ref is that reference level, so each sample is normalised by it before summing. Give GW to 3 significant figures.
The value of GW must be 3.96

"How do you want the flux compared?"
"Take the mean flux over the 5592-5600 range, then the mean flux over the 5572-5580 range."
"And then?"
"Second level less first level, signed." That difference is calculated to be -0.04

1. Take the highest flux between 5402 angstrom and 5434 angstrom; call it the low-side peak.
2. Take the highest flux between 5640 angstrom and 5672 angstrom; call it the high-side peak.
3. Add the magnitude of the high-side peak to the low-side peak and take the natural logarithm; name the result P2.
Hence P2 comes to 1.84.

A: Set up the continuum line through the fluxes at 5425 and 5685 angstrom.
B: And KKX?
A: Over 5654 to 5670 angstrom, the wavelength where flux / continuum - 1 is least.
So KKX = 5663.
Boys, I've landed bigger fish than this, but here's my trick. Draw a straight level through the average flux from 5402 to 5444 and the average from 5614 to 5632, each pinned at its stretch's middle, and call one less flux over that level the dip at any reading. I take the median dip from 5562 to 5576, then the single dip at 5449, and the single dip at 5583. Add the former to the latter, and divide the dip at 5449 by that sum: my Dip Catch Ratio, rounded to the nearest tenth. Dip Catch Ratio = 17.9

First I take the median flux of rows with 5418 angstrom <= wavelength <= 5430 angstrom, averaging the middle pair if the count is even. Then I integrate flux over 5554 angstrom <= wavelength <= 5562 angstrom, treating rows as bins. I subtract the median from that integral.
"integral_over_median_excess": 21.6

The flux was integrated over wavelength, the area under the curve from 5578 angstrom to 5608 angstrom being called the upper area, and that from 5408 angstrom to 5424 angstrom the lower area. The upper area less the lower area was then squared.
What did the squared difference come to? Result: 1348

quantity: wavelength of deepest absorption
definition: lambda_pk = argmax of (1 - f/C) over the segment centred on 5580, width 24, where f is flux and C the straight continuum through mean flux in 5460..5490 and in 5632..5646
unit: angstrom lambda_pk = 5581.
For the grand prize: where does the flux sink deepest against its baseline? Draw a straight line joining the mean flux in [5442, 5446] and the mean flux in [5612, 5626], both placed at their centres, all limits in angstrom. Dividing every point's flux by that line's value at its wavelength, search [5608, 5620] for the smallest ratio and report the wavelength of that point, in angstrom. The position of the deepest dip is 5619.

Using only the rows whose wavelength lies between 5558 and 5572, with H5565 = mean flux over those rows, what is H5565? 2.99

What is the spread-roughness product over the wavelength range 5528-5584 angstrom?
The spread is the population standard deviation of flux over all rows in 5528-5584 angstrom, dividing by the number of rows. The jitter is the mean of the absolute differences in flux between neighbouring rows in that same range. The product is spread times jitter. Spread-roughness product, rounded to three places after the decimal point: 0.035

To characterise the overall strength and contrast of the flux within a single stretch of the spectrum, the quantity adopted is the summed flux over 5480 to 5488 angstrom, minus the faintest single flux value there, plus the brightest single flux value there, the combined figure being 12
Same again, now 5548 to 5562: 22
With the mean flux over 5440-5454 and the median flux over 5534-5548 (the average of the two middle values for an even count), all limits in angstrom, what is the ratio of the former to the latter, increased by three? 3.96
